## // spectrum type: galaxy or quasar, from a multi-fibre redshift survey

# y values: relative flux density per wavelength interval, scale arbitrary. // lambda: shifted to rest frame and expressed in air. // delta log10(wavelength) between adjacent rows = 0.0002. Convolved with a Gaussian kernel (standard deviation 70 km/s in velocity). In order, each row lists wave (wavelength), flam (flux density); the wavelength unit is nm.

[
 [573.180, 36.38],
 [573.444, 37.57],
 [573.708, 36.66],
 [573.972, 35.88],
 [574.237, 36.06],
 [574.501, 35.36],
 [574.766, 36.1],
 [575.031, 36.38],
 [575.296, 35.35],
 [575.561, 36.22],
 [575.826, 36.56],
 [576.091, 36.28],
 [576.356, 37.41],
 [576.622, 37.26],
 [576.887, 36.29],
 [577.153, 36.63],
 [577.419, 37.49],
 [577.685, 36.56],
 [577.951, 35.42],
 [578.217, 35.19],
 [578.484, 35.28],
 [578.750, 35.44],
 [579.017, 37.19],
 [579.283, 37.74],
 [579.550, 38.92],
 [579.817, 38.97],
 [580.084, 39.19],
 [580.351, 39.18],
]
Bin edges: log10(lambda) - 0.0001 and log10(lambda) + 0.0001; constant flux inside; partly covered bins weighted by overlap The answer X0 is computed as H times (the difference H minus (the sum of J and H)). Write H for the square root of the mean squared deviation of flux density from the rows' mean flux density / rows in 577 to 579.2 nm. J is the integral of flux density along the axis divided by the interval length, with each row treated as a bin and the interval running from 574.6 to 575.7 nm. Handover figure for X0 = -31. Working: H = 0.87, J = 36.0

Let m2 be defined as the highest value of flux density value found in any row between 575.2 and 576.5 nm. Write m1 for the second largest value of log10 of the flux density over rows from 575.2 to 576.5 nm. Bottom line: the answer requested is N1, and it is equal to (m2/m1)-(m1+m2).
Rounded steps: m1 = 1.56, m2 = 37.41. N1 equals -15.04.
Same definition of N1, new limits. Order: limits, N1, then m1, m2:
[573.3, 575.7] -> -15.12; 1.56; 37.57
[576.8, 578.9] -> -15.08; 1.56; 37.49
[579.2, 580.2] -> -16.14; 1.59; 39.19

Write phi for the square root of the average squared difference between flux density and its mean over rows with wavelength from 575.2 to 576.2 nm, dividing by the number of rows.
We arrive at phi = 0.45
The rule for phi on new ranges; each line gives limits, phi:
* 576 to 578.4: 0.77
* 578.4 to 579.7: 1.39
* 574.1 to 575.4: 0.42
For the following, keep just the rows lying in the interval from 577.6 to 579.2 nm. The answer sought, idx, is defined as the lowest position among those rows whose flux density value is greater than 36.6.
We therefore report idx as 579.017 nm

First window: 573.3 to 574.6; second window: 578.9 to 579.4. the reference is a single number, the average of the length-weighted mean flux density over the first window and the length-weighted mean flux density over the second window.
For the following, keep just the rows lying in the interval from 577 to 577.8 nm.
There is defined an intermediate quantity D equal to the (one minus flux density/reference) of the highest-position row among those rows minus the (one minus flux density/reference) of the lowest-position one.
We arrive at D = 0.00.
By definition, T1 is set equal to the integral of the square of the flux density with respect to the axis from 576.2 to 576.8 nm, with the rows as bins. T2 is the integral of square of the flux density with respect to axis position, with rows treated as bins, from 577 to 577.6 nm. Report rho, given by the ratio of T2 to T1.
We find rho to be 0.99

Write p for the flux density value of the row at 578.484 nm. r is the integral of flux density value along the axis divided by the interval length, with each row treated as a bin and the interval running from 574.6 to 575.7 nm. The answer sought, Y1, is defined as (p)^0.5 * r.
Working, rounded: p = 35.28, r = 36.0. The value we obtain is 214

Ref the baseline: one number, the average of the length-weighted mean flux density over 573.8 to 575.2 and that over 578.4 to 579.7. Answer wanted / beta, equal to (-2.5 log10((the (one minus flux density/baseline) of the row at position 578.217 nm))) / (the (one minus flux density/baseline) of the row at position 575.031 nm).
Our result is 1301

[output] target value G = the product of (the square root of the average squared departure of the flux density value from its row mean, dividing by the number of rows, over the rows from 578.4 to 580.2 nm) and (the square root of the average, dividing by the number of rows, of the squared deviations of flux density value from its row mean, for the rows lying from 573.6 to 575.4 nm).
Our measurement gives 0.69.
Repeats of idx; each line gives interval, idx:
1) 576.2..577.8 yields 576.356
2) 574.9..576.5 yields 576.356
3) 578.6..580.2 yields 579.017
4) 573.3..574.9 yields 573.444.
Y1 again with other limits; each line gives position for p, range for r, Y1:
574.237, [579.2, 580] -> 232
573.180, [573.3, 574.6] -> 219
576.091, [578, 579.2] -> 216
